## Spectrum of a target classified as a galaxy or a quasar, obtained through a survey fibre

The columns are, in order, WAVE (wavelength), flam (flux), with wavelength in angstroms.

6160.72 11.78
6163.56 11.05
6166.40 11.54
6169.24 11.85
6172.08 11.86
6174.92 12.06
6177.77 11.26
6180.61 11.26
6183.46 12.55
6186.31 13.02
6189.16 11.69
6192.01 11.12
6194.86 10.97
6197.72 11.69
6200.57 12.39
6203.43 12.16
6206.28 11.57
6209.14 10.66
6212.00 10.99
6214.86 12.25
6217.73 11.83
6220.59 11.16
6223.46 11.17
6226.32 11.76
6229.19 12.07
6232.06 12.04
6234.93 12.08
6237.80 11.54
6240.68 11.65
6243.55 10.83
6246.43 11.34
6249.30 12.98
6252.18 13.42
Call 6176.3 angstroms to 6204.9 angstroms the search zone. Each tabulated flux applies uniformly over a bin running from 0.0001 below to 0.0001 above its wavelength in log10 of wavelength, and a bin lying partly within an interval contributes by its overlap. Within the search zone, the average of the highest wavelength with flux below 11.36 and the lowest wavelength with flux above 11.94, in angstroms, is 6189.2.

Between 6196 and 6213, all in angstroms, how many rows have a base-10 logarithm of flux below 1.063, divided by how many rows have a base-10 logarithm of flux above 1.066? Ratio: 0.67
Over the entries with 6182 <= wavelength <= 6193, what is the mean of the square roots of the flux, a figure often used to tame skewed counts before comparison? 3.48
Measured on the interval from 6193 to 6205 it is 3.43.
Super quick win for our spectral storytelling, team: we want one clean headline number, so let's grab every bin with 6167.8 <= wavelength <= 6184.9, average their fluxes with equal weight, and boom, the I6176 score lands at 11.8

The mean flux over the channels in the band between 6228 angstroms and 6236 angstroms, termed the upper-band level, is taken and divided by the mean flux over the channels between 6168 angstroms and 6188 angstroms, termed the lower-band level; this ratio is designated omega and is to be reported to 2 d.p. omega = 1.01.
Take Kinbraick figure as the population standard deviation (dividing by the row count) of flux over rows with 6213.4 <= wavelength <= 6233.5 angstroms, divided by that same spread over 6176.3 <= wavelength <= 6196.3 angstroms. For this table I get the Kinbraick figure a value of 0.6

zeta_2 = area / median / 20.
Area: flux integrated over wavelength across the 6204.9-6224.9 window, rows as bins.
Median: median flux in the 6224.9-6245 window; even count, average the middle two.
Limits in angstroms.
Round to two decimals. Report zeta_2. 0.97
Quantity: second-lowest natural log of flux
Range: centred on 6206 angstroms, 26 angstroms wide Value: 2.40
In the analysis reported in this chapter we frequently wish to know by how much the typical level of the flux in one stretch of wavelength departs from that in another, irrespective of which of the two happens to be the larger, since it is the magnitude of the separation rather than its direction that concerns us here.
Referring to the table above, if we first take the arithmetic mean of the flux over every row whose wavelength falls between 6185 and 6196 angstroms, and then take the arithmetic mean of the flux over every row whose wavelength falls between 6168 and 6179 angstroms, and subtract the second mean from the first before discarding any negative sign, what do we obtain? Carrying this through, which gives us 0.06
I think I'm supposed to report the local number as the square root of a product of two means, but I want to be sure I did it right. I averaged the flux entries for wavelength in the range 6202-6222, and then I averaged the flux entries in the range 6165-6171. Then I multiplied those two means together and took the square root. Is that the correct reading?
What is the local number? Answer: 11.6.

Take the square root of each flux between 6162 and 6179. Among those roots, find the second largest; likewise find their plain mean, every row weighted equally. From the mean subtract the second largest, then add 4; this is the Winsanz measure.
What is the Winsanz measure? 3.96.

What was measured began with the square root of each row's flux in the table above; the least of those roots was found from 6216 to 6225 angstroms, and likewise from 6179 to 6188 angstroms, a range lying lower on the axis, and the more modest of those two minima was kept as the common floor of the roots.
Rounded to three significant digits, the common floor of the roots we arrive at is 3.34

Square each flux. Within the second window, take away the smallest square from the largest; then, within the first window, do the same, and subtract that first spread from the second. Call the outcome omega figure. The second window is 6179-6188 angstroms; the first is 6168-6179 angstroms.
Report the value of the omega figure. 24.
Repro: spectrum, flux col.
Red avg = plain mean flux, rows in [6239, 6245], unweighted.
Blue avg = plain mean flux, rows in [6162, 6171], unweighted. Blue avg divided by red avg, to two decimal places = 1.02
